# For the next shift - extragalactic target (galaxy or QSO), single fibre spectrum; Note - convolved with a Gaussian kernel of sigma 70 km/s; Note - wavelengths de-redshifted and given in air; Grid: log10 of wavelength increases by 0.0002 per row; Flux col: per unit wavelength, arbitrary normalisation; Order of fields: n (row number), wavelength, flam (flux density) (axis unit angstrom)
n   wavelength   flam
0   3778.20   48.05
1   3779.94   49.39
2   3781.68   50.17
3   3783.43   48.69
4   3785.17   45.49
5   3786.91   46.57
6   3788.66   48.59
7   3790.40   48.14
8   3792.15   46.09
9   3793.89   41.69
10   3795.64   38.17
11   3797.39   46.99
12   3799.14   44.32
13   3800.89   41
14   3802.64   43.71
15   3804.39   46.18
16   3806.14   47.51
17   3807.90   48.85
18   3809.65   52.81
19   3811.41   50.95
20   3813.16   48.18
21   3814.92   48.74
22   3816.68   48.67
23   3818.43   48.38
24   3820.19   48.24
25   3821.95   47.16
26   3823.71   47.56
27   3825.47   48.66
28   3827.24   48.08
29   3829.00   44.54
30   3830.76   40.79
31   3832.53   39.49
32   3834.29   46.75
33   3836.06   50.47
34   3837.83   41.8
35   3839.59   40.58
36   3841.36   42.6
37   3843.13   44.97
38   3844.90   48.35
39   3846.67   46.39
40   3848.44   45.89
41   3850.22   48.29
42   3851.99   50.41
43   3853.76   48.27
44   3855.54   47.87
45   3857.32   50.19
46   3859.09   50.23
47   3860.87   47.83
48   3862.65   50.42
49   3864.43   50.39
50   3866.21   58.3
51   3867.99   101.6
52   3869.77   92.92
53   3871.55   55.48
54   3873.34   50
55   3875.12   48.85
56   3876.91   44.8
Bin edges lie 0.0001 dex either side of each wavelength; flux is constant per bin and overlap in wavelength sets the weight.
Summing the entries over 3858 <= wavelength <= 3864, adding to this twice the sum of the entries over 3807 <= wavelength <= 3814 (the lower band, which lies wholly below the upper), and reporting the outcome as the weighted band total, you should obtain 550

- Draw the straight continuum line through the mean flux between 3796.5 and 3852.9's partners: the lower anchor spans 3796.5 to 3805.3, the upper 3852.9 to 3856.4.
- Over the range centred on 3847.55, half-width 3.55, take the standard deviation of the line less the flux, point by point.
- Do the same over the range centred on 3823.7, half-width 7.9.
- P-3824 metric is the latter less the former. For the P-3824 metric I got 1.6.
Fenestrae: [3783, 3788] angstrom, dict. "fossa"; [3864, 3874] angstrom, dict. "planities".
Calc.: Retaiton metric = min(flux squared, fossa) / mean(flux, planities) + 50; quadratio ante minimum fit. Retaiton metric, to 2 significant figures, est 80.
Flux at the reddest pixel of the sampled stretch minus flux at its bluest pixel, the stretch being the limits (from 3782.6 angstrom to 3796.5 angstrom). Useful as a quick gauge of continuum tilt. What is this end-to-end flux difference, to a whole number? -11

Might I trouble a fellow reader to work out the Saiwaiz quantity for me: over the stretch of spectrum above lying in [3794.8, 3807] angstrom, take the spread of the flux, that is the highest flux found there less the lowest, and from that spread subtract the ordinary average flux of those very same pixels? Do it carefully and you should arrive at -35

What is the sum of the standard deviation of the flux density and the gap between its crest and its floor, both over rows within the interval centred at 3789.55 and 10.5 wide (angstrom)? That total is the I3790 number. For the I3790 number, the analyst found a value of 9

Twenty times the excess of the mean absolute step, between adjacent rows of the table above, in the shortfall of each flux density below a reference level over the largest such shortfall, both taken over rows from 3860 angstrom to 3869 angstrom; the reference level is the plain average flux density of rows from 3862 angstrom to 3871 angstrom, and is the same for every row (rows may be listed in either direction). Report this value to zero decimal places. -189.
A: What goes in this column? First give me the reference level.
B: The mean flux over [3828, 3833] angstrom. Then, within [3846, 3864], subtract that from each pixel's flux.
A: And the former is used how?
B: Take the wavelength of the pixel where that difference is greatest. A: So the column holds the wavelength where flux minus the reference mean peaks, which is 3862.65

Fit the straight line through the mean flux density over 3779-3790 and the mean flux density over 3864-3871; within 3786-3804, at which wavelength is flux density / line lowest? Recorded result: 3795.64 angstrom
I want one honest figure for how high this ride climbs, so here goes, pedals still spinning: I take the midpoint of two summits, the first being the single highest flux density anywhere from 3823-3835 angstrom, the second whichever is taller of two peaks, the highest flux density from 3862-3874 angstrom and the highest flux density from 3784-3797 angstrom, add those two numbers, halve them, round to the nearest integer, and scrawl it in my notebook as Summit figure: 75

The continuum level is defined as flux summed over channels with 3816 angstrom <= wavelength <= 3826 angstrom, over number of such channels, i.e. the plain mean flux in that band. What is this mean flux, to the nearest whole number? 48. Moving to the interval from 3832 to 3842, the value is 44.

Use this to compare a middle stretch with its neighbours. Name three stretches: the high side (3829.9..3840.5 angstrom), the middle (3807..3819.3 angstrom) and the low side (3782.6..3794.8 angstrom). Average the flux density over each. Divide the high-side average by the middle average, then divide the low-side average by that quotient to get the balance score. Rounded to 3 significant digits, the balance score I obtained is 53.1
